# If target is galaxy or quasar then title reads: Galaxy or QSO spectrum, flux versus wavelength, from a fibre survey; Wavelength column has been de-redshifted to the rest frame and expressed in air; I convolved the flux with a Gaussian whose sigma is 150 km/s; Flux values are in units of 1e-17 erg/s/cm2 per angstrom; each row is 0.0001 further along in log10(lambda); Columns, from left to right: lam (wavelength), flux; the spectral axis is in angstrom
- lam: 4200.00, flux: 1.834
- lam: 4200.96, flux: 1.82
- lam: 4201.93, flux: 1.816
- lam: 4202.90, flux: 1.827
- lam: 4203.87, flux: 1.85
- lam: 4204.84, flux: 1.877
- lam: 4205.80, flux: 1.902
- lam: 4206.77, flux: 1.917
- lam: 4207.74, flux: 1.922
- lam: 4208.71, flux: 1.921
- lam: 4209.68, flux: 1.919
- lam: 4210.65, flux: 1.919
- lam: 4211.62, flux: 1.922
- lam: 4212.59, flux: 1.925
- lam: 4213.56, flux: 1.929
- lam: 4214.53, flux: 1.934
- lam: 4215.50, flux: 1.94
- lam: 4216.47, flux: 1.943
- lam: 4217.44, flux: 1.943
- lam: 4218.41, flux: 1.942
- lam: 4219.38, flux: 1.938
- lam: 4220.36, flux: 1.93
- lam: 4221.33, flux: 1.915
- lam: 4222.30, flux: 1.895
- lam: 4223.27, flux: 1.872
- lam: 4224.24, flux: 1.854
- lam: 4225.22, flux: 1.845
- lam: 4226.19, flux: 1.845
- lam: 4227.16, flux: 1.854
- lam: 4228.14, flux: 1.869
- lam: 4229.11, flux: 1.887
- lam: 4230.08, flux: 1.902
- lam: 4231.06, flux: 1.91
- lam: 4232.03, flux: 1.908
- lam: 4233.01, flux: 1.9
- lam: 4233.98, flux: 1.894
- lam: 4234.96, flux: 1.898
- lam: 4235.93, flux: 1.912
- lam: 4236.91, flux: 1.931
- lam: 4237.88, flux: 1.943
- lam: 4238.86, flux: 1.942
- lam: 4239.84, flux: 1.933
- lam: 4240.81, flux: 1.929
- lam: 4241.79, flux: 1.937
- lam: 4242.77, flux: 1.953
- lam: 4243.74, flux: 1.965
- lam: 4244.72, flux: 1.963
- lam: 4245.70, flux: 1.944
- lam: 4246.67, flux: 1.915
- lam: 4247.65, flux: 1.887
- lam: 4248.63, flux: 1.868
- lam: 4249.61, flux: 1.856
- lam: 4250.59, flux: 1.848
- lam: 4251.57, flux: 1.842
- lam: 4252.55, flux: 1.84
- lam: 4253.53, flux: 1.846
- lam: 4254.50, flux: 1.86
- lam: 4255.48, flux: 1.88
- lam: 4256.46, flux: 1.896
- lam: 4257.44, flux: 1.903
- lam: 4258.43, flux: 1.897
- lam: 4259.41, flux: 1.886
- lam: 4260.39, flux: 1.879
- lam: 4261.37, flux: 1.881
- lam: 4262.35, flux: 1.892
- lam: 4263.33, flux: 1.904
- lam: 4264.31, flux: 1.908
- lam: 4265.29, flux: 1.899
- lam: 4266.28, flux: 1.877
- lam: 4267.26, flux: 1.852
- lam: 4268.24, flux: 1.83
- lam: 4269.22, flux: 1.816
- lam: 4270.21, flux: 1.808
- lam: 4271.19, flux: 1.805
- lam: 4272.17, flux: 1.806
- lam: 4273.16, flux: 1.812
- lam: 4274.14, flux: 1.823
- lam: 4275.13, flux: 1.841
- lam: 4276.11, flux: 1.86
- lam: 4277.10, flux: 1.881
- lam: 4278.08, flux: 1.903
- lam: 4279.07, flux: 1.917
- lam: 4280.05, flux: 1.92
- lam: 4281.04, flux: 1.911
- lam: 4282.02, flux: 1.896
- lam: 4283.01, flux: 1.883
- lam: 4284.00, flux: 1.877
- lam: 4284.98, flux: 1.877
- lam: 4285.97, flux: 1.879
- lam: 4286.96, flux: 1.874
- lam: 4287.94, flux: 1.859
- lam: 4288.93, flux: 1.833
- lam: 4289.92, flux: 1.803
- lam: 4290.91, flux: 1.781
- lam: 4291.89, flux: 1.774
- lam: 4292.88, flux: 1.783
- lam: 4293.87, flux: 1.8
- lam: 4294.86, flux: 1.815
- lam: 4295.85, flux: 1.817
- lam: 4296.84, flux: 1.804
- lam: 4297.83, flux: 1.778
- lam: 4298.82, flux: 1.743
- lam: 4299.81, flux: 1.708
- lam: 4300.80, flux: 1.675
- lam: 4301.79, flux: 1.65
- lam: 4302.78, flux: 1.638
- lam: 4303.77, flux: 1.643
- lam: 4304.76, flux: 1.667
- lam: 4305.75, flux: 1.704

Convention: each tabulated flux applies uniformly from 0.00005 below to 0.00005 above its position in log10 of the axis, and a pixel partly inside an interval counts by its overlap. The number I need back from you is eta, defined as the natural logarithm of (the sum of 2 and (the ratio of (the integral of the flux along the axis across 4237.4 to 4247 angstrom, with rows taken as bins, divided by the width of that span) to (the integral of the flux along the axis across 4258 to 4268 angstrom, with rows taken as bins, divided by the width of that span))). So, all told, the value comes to 1.11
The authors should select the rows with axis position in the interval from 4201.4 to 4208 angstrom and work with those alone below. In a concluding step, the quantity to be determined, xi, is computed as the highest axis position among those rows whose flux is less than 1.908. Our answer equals 4205.80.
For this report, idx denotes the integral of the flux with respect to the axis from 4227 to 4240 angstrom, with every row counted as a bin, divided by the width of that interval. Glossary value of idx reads 1.91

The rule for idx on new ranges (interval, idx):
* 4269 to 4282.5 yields 1.86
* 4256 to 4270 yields 1.88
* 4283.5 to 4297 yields 1.83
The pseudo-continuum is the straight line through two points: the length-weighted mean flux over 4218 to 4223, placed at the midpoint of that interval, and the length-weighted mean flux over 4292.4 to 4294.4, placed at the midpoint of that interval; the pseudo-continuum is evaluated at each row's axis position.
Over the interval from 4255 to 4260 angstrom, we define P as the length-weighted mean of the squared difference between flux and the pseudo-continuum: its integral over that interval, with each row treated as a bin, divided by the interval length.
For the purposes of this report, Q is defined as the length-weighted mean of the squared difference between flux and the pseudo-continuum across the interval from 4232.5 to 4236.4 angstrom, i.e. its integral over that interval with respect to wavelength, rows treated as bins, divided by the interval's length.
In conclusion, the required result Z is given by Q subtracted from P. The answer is 0.0014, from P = 0.0015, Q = 0.0001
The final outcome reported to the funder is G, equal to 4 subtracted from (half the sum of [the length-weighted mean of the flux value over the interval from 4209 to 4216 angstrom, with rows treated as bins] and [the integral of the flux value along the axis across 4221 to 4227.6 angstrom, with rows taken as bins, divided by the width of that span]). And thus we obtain -2.10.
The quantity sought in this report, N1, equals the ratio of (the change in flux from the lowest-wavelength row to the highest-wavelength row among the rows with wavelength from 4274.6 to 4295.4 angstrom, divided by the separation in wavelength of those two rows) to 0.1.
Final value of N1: -0.01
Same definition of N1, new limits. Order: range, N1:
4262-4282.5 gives 0.00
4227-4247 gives 0.03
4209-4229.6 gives -0.02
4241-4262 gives -0.03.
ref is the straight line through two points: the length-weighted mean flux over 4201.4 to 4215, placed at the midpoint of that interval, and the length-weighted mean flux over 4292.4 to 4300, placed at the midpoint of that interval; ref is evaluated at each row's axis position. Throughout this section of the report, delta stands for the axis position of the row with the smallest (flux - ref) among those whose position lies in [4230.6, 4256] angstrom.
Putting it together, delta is 4252.55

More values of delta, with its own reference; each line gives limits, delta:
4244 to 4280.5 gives 4271.19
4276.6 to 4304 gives 4302.78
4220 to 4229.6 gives 4225.22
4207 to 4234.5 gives 4225.22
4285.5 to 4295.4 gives 4291.89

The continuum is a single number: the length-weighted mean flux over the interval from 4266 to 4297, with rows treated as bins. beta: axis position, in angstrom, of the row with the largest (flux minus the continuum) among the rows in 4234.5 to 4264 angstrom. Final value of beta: 4243.74 angstrom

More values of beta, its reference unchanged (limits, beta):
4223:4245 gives 4243.74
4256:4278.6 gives 4264.31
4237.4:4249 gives 4243.74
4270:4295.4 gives 4280.05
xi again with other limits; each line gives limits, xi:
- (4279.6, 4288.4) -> 4287.94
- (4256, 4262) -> 4261.37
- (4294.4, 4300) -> 4299.81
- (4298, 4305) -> 4304.76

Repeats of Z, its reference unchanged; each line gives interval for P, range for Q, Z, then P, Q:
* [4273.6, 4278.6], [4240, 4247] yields -0.0018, 0.0026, 0.0044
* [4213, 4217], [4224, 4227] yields -0.0040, 0.0001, 0.0041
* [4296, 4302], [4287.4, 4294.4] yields 0.0039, 0.0047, 0.0008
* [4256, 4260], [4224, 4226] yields -0.0025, 0.0018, 0.0042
